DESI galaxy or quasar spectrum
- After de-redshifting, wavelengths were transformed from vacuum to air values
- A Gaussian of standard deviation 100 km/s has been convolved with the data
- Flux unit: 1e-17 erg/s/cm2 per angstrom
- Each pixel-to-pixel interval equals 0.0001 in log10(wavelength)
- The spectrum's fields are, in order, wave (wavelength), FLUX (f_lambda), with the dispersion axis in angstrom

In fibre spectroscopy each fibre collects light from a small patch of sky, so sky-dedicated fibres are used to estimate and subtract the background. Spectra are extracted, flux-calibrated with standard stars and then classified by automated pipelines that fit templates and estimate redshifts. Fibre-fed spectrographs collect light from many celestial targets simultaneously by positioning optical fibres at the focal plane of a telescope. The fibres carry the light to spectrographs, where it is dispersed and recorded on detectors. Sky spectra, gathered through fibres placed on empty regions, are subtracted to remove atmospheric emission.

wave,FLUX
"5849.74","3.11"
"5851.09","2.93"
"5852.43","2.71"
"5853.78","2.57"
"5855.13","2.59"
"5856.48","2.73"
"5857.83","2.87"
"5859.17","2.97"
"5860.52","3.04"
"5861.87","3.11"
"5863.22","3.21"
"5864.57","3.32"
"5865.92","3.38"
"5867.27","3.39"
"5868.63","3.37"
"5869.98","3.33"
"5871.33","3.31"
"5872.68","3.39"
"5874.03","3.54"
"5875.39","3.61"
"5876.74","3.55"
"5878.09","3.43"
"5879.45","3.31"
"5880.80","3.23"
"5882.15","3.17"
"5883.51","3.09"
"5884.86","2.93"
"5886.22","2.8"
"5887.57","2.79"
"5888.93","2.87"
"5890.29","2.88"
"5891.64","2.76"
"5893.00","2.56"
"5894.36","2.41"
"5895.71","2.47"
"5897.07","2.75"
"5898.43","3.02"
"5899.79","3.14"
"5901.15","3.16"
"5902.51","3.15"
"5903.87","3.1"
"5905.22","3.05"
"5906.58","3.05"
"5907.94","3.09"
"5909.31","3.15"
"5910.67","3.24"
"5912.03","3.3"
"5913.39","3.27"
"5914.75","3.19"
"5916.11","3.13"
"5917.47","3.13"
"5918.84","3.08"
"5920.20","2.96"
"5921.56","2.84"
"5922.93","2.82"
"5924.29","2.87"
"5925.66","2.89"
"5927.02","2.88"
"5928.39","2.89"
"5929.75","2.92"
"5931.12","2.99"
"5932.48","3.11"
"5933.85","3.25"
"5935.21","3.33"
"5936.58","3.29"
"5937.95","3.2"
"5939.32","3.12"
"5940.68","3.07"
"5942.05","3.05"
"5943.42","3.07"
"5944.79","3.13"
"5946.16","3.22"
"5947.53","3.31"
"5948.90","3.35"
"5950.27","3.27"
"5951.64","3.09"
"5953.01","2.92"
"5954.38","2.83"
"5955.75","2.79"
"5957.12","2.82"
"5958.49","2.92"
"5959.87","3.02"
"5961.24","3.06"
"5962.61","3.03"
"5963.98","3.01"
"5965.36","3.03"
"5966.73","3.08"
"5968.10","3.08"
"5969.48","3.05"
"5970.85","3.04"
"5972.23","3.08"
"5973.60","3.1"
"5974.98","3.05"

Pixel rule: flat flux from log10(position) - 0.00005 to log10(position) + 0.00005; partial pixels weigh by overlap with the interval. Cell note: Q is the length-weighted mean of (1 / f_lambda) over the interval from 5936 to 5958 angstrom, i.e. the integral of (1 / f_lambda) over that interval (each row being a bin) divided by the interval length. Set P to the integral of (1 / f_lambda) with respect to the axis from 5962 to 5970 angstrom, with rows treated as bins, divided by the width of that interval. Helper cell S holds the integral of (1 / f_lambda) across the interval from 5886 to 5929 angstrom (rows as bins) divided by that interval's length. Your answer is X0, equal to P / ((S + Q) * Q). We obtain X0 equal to 1.52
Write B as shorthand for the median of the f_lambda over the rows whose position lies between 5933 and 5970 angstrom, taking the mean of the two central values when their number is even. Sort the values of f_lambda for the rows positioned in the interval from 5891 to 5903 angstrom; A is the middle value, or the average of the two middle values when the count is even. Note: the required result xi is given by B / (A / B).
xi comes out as 3.41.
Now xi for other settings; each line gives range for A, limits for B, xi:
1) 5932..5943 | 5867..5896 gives 3.24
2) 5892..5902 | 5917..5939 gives 3.22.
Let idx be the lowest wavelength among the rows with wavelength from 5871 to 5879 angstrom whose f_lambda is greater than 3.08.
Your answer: 5871.33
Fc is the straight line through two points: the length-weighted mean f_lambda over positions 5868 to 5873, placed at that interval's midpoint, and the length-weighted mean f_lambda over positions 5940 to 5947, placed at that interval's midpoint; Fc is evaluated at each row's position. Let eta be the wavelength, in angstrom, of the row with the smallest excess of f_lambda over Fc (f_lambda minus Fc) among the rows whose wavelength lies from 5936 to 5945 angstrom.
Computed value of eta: 5942.05 angstrom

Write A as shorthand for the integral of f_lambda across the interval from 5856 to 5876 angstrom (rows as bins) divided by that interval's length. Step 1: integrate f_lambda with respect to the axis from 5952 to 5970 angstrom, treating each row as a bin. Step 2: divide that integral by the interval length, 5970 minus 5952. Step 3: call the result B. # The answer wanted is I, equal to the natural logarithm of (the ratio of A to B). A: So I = 0.09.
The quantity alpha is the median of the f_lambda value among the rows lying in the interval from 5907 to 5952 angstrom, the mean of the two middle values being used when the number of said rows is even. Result 3.12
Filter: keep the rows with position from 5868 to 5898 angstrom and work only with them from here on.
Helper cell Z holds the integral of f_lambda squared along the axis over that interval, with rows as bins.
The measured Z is 286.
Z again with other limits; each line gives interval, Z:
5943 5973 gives 281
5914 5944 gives 280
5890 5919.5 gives 268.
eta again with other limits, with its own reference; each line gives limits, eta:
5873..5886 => 5884.86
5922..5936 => 5922.93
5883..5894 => 5893.00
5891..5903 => 5894.36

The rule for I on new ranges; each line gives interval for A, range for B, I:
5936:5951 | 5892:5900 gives 0.17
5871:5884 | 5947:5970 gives 0.10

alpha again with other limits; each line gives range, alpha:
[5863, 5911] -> 3.15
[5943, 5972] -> 3.05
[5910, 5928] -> 3.08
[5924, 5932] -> 2.89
